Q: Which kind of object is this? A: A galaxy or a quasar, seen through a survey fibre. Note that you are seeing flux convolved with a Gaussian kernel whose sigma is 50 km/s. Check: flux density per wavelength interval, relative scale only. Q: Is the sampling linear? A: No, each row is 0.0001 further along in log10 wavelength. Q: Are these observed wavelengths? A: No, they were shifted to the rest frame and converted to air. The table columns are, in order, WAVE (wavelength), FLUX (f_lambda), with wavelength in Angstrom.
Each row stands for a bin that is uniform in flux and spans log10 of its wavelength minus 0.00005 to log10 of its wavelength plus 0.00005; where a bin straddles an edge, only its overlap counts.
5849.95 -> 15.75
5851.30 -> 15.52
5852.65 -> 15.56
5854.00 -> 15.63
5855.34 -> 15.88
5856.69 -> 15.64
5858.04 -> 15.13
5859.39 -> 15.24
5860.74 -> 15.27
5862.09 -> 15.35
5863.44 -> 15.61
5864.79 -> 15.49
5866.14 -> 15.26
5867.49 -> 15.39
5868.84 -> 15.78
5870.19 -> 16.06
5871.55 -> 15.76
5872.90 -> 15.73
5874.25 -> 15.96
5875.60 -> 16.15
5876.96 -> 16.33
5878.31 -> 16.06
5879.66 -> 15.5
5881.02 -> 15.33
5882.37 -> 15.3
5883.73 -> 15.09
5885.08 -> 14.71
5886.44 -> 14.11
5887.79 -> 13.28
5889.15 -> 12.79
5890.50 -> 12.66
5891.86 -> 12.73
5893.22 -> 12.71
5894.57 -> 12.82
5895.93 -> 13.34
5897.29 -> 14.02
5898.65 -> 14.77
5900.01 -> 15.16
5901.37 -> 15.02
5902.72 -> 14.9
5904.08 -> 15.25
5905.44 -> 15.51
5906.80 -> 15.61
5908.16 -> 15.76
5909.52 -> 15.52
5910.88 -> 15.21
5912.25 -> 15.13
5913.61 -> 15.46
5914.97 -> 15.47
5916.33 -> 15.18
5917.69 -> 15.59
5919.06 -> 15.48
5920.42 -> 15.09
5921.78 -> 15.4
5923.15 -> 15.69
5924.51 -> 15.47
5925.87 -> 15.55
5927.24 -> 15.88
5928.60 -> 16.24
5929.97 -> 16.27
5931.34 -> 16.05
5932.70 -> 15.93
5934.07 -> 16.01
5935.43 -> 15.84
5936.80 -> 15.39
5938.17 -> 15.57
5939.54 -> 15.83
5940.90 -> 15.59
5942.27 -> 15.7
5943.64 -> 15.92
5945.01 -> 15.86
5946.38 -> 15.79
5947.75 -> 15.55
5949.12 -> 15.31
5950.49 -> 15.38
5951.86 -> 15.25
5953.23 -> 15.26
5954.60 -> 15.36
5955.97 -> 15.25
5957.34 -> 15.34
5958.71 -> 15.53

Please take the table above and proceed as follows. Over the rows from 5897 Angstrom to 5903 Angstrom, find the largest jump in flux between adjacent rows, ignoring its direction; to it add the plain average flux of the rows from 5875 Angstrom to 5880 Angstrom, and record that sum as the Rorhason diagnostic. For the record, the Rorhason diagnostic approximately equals 16.8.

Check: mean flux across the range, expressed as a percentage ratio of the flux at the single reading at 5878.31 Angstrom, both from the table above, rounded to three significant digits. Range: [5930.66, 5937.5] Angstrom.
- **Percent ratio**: 98.7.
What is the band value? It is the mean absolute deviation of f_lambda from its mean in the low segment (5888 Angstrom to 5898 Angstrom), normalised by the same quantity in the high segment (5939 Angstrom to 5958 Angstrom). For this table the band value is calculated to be 1.7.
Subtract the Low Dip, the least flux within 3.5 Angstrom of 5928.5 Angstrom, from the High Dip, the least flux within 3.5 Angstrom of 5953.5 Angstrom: -0.30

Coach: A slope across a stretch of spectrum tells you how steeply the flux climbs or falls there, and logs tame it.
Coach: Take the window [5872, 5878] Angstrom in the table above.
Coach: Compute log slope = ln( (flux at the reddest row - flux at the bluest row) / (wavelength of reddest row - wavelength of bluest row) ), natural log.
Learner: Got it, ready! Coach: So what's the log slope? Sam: -1.9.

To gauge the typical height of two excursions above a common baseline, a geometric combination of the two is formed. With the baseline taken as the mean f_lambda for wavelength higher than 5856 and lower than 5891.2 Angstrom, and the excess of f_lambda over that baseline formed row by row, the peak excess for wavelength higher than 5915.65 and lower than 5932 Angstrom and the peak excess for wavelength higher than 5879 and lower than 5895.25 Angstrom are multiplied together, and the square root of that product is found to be 0.58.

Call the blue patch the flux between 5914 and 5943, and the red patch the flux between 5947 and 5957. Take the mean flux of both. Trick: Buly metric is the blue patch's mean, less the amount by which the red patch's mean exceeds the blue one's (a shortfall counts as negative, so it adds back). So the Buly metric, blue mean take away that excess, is 16.0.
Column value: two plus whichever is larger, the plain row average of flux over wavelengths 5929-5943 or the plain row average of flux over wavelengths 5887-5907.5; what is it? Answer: 17.8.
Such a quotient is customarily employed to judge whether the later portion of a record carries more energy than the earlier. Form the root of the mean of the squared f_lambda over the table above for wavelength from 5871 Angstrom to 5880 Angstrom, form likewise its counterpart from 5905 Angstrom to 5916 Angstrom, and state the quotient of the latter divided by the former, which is 0.97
